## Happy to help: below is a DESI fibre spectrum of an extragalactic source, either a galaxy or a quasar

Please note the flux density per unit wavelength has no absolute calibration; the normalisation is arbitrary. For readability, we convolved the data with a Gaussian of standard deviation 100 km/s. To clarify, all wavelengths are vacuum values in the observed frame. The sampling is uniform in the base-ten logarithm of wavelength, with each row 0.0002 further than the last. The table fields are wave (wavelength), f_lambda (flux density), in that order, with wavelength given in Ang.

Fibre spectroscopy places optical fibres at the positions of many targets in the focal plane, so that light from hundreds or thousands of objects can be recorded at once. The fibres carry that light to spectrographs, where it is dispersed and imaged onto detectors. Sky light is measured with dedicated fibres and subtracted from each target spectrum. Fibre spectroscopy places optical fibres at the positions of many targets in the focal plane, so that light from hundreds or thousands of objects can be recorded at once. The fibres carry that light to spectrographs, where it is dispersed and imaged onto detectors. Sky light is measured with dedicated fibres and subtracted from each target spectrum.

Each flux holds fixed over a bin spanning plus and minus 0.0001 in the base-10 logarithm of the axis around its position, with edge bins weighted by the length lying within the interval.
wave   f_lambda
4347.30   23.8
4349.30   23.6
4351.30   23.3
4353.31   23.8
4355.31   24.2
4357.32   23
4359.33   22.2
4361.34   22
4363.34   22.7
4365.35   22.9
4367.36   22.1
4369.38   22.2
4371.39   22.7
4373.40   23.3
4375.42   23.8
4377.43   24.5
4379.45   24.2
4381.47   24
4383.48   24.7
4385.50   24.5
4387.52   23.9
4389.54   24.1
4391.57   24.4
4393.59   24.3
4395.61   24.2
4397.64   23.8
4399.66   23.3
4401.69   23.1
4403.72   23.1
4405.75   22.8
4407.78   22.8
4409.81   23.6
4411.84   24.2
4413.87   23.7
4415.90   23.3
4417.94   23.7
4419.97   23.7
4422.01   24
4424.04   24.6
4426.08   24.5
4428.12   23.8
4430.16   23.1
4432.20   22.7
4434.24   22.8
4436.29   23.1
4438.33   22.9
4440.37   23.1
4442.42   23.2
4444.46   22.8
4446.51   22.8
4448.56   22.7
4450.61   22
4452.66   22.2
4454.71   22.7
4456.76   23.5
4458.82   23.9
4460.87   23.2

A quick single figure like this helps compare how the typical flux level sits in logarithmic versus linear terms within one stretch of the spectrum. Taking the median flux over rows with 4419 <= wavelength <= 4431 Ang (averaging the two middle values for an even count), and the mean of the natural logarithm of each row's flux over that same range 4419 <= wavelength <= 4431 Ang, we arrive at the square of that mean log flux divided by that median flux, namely 0.422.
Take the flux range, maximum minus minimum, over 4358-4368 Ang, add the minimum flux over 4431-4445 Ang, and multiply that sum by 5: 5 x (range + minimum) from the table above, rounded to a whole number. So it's 118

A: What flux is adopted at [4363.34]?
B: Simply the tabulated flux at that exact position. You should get 22.7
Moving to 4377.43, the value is 24.5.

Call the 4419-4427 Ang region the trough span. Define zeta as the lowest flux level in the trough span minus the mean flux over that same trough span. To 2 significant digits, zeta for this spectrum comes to -0.50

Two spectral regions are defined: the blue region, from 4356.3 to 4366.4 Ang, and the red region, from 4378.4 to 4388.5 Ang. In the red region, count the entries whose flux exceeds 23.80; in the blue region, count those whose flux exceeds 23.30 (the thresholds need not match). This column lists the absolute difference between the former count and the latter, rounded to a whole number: 5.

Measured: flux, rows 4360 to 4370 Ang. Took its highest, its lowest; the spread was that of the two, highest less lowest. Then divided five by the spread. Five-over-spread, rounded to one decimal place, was 5.6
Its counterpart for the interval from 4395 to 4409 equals 3.6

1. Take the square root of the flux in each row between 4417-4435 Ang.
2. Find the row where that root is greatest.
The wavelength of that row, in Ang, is 4424.04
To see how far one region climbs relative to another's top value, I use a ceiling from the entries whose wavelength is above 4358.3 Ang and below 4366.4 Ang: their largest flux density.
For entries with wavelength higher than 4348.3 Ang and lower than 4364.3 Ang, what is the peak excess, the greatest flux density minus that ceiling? 1.3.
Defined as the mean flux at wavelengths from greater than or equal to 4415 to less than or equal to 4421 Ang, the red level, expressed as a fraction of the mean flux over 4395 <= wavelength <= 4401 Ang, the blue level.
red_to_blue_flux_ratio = 0.99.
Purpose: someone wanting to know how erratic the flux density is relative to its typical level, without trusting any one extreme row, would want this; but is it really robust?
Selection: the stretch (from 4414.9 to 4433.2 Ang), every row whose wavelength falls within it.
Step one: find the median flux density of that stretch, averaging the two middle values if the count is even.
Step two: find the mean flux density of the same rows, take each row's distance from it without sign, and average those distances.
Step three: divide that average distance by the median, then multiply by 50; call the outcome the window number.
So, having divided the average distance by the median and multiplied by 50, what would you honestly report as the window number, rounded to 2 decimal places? 0.96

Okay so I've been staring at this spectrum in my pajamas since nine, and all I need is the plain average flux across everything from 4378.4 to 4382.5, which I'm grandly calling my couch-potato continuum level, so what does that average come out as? 24.1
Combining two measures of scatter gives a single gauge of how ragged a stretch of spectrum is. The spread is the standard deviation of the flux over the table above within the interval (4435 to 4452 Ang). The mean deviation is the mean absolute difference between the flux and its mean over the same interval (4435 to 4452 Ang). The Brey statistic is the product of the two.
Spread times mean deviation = 0.09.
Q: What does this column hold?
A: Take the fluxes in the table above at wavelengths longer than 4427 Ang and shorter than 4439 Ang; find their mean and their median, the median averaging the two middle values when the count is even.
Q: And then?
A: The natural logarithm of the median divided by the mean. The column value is -0.003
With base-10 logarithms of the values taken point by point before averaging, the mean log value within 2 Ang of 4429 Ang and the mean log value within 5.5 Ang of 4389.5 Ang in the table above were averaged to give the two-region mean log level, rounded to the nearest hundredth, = 1.38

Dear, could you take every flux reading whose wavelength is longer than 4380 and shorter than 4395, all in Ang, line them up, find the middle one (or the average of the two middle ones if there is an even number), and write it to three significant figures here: 24.3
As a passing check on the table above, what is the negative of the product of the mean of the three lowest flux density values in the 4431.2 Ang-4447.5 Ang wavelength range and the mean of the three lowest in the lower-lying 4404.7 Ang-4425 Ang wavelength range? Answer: -523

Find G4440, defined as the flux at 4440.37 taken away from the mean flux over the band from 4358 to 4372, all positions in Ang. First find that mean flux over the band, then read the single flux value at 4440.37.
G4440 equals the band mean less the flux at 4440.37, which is -0.7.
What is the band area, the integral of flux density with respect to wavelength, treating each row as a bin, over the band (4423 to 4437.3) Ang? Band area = 336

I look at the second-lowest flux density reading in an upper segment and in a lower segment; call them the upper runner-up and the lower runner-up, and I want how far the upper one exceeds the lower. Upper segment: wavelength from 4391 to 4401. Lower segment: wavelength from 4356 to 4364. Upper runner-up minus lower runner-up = 1.6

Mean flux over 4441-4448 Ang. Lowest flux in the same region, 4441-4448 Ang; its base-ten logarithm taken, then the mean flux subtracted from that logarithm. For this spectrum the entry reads -21.6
